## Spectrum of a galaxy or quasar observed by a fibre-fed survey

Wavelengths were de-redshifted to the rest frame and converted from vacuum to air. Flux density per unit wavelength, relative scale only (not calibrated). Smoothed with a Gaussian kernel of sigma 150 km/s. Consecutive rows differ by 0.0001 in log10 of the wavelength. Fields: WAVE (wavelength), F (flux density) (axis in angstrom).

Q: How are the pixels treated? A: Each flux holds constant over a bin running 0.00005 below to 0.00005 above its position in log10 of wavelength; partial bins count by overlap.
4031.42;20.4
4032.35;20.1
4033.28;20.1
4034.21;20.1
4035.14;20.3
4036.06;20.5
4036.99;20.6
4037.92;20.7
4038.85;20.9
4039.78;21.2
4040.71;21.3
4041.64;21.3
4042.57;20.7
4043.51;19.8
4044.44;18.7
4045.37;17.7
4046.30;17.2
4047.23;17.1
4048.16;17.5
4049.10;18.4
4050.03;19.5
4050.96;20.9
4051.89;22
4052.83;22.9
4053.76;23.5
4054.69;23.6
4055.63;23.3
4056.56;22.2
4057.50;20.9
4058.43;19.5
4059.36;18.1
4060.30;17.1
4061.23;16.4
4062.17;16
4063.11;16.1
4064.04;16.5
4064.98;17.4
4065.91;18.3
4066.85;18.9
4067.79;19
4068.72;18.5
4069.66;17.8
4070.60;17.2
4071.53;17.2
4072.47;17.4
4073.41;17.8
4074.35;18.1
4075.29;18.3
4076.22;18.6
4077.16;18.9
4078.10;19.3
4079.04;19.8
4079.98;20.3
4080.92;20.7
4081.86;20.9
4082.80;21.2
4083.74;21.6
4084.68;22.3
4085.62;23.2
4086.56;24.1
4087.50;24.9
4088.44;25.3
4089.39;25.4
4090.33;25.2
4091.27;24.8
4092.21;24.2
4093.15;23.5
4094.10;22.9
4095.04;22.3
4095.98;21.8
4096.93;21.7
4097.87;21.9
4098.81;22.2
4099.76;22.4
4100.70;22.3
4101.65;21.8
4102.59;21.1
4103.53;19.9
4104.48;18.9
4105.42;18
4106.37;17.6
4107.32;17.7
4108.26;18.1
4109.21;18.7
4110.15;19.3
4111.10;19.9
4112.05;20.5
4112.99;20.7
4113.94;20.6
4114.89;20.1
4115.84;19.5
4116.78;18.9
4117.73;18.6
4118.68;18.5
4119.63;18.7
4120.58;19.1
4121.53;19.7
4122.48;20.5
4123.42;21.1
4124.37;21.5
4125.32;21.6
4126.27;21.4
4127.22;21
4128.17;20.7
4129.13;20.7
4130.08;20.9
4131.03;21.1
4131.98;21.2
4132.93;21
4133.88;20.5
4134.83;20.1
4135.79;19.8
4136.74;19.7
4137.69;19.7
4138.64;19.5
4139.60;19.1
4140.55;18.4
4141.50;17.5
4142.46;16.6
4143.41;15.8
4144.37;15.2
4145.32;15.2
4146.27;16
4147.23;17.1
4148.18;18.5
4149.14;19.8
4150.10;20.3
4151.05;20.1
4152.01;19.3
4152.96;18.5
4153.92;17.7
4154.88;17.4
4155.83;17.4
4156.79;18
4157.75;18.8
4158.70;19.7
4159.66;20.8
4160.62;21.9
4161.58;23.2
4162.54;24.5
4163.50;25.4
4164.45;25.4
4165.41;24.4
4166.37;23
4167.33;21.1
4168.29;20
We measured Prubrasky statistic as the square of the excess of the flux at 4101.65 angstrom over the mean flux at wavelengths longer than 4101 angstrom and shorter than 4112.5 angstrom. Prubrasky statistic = 6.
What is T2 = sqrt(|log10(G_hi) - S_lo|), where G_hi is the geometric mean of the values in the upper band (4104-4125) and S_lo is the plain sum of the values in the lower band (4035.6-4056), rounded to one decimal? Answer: 21.2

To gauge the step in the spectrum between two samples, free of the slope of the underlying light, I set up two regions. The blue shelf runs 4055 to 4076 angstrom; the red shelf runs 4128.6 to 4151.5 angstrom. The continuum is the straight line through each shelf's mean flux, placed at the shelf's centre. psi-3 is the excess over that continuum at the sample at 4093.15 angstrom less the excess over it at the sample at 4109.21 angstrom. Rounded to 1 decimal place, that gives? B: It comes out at 4.9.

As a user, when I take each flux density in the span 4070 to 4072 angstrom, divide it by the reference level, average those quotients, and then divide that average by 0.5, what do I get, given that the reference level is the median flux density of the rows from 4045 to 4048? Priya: 2.0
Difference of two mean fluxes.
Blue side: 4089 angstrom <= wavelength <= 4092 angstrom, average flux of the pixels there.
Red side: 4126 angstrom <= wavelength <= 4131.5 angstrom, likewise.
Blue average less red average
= 4.2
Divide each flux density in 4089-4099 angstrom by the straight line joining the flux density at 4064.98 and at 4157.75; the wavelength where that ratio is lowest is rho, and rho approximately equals 4096.93 angstrom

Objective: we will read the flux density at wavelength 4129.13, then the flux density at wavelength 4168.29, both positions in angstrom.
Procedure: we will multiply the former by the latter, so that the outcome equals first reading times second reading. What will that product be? 414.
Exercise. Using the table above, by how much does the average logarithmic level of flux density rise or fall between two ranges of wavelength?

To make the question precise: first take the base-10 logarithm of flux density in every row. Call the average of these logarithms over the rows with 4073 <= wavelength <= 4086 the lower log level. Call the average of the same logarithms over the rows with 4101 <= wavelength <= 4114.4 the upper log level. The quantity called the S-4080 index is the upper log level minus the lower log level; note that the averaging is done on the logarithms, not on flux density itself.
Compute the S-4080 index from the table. -0.01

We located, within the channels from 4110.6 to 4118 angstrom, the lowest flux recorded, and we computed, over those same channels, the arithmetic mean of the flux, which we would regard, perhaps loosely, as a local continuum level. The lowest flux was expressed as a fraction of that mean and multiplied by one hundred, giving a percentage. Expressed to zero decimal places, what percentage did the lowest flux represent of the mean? 94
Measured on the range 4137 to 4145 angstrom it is 86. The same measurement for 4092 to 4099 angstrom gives 96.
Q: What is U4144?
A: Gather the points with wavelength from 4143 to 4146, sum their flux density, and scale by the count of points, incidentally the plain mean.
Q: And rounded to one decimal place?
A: 15.4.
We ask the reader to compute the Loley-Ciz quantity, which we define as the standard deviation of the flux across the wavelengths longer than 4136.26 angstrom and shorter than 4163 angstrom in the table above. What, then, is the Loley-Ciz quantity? 2.2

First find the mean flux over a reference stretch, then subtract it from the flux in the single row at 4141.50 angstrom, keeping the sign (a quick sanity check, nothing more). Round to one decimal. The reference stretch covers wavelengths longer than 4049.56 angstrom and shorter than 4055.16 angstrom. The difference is -4.6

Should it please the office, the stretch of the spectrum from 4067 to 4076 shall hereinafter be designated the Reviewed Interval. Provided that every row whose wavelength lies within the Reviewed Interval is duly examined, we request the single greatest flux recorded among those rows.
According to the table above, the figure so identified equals 19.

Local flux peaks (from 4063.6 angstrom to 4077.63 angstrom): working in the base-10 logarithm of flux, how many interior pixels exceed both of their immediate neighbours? 1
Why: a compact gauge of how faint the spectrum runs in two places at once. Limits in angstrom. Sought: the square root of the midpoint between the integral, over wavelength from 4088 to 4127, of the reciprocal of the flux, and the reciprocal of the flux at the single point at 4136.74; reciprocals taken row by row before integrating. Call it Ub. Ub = 1.0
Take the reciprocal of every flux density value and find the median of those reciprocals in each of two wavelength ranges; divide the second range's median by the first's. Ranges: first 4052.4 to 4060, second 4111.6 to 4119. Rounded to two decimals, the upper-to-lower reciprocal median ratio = 1.14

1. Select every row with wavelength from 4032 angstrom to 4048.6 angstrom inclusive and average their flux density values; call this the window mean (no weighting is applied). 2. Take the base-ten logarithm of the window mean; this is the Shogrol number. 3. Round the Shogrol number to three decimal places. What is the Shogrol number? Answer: 1.296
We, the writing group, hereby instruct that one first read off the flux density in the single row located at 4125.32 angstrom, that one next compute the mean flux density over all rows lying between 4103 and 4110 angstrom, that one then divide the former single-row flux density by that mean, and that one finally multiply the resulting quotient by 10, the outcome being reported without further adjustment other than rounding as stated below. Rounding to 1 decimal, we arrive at 11.7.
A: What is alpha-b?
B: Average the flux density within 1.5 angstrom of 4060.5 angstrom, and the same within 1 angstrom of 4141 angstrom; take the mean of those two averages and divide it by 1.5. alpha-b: 11.7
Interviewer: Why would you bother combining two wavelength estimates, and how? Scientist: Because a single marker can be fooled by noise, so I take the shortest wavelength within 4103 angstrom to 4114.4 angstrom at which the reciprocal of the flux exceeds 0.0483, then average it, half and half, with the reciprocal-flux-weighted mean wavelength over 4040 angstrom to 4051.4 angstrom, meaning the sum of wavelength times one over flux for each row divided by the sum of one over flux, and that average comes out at 4074.7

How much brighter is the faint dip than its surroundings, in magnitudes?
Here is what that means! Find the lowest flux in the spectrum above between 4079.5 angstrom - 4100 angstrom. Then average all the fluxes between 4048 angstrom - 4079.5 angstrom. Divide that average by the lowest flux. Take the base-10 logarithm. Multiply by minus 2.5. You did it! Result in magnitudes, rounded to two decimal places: 0.07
